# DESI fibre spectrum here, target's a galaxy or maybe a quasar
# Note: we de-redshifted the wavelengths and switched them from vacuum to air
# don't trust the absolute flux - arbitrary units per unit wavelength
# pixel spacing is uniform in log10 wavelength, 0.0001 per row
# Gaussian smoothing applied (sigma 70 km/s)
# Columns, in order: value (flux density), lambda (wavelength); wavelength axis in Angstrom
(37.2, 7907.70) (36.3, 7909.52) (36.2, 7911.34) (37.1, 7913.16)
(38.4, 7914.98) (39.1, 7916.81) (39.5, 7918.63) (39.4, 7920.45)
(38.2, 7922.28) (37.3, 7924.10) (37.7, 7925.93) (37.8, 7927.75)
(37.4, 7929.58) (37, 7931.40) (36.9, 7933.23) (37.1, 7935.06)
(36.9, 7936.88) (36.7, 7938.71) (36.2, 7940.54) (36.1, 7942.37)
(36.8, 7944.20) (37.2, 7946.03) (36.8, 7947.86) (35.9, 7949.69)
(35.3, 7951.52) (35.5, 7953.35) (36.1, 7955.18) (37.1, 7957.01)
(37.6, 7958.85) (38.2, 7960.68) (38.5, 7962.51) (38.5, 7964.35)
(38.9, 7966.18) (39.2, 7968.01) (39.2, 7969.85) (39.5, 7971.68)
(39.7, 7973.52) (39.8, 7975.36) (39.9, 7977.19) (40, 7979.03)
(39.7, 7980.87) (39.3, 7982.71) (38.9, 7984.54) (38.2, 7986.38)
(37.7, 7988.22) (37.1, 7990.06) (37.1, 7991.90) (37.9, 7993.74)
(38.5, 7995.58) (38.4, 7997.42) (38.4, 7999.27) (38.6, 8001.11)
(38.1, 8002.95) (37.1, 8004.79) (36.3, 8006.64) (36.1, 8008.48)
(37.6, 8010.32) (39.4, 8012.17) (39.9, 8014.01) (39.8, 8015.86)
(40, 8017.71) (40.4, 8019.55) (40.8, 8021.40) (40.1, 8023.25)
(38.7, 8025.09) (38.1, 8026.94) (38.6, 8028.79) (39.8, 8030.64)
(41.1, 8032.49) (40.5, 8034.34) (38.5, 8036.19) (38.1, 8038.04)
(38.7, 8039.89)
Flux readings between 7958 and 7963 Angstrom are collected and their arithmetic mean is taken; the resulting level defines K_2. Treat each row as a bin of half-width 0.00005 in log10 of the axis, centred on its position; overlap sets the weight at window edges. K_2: 38.1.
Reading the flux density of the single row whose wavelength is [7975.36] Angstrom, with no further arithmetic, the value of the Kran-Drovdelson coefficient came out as 39.8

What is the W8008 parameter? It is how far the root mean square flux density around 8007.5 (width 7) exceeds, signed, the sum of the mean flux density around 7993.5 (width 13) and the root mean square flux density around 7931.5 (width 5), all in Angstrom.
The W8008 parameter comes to -38.2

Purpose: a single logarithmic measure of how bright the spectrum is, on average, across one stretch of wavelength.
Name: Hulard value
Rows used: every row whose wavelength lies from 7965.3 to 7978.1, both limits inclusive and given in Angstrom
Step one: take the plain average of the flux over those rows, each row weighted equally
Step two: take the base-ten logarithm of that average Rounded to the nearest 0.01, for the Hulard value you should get 1.60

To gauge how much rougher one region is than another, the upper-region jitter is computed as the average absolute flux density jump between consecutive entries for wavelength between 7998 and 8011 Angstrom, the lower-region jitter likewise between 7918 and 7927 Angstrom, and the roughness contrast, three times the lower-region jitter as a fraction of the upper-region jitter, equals 2.8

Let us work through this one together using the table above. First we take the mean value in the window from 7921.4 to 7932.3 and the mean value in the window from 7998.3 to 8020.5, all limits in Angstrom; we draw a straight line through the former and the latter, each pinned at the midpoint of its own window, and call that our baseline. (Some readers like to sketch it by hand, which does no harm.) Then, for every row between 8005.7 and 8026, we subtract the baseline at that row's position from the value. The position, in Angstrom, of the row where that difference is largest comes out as 8021.40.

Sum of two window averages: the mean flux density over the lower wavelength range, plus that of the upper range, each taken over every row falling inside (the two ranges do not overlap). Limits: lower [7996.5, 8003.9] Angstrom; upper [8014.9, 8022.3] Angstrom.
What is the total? 79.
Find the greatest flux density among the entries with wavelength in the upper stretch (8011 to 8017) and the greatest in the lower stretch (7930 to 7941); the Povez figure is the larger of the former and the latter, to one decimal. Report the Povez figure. 39.9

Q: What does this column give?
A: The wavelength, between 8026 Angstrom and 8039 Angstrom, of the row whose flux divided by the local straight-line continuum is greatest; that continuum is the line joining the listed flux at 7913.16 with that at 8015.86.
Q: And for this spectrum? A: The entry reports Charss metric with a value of 8032.49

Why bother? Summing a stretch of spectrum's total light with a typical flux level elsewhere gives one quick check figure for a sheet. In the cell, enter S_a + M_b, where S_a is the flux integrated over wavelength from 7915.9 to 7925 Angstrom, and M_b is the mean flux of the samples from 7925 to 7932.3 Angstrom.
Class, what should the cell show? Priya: 390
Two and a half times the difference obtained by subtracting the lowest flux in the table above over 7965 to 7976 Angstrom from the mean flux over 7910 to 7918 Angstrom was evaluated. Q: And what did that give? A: -3.0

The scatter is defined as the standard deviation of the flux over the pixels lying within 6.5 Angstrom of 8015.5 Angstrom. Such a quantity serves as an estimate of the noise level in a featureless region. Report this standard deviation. 1.0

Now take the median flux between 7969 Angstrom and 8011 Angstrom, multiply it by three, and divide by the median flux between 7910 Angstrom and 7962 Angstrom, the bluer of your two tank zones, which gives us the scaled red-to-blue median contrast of 3.11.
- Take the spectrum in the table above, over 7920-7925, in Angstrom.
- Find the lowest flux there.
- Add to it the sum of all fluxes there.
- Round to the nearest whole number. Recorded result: 152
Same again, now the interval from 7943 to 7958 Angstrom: 326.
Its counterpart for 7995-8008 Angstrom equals 302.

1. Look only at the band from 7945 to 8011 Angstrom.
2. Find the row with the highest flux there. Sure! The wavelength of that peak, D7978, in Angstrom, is 7979.03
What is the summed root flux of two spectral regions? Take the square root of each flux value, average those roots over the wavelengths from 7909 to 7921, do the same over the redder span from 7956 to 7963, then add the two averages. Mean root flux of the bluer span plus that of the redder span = 12.3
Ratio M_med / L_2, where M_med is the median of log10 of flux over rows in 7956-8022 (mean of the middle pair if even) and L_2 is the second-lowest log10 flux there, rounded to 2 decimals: 1.02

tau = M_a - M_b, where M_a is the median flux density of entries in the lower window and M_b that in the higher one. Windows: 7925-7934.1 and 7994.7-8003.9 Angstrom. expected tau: -1.0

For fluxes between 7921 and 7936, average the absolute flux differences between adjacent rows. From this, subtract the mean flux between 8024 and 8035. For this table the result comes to -39.1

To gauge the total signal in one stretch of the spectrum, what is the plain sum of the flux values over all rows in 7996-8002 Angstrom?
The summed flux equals 115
